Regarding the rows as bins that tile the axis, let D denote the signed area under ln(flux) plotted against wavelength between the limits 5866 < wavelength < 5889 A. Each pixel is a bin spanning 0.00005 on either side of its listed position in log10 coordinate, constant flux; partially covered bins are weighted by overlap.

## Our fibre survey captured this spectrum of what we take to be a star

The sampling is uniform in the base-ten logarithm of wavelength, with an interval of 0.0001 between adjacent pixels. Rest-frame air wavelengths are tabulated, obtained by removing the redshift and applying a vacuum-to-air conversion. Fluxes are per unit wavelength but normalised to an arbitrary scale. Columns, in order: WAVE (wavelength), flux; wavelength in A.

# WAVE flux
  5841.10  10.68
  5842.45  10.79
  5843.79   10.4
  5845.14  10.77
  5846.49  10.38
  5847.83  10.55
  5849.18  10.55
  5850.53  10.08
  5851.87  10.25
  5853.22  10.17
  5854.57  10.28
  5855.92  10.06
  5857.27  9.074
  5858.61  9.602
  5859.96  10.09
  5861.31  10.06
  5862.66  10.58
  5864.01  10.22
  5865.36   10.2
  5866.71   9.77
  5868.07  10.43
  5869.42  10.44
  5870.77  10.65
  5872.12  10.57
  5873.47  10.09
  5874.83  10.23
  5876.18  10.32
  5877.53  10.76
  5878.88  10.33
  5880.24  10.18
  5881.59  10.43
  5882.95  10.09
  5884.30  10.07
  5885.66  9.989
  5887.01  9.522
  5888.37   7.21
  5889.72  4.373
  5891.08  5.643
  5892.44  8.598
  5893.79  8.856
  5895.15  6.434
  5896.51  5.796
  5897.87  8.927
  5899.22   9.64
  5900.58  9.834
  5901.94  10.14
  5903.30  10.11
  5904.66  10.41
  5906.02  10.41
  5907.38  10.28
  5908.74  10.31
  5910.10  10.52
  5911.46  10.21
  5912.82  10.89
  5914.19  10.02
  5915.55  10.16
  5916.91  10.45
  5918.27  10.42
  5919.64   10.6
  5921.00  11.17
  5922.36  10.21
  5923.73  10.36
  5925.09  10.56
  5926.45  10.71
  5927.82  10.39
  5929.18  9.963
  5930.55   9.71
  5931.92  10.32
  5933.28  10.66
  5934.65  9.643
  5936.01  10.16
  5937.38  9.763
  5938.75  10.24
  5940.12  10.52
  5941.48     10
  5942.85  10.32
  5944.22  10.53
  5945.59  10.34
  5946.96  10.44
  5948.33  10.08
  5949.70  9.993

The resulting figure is 53.0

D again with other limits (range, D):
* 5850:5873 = 53.3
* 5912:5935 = 53.8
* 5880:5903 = 48.7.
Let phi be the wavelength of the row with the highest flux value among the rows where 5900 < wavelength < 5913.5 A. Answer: 5912.82 A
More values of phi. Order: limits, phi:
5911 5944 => 5921.00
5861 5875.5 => 5870.77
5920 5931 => 5921.00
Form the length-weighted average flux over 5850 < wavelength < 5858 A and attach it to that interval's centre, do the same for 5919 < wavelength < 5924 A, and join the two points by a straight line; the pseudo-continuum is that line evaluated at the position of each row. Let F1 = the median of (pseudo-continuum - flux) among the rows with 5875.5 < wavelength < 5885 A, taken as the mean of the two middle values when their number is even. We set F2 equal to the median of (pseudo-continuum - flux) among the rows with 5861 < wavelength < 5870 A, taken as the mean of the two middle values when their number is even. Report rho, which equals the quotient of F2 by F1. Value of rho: 1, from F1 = -0.11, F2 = -0.1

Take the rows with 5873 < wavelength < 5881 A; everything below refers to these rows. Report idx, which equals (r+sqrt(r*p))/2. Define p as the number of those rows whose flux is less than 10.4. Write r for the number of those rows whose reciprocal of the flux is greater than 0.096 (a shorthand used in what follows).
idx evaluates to 5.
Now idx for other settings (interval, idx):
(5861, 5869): 4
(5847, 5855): 4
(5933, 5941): 4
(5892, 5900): 6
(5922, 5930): 4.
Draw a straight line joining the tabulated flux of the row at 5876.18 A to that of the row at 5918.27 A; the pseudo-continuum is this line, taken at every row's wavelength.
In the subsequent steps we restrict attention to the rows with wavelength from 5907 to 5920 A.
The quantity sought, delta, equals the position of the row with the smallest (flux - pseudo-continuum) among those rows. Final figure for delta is 5914.19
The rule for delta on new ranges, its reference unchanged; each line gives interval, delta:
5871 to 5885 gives 5884.30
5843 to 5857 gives 5855.92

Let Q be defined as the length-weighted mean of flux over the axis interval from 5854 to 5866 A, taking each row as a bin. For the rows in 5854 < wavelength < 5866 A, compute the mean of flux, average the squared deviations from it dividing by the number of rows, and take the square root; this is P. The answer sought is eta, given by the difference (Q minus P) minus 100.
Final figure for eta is -90.4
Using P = 0.41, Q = 10.0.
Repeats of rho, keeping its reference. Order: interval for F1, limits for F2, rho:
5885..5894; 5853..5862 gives 0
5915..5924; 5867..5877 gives -2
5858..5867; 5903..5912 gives -4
